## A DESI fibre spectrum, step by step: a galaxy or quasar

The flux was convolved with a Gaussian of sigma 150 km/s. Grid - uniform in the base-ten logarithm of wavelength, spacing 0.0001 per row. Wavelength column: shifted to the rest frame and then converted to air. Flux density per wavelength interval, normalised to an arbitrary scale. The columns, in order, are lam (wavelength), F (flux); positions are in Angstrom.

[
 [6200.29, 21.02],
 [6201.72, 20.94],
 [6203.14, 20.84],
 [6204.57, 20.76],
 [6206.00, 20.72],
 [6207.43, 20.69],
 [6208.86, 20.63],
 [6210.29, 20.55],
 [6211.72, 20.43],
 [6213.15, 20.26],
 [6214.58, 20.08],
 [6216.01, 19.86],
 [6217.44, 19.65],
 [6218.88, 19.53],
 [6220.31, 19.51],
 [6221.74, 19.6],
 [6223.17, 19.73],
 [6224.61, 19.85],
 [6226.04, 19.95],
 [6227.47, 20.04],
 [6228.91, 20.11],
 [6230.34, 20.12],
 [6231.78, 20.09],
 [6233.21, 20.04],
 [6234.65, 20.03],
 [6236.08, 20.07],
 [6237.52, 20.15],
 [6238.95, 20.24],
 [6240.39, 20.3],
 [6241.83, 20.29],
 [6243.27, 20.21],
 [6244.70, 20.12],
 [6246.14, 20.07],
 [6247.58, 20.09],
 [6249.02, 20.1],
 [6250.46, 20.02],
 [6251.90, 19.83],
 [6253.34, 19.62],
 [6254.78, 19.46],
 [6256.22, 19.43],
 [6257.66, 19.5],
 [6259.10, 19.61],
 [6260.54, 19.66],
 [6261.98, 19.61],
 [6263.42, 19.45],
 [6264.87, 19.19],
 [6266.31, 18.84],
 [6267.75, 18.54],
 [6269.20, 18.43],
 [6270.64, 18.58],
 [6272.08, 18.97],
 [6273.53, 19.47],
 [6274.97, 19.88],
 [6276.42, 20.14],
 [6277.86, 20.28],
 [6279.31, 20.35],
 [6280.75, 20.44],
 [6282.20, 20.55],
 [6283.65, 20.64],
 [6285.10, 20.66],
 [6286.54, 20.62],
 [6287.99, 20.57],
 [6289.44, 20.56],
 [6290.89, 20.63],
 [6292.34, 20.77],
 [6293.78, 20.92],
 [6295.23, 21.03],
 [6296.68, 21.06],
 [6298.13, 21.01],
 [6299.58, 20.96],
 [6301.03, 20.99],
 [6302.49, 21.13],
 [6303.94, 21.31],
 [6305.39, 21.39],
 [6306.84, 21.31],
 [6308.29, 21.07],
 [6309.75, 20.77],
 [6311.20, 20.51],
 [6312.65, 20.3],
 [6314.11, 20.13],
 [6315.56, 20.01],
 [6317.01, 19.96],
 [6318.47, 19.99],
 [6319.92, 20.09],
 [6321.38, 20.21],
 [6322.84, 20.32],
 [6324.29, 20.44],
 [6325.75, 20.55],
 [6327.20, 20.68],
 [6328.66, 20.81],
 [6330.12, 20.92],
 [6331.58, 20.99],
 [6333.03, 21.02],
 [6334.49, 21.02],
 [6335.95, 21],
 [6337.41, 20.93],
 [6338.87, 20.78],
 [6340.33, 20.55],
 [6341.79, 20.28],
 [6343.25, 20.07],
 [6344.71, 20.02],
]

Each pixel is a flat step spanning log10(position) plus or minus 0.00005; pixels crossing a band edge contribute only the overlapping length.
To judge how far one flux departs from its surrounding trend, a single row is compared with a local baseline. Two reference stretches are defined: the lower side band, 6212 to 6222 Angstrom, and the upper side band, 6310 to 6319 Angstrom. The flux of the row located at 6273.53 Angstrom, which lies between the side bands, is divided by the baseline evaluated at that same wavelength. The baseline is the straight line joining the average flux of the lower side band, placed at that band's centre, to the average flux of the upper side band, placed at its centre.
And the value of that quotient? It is 0.97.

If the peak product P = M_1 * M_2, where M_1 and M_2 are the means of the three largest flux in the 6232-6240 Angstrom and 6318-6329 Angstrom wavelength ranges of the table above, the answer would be 417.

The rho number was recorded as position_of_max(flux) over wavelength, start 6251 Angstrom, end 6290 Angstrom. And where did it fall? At 6285.10 Angstrom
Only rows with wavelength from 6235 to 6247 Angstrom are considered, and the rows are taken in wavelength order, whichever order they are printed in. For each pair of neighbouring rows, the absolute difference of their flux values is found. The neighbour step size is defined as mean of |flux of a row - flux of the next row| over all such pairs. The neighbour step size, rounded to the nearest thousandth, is 0.066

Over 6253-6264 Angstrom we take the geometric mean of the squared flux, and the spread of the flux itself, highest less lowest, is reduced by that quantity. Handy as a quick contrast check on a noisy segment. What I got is -382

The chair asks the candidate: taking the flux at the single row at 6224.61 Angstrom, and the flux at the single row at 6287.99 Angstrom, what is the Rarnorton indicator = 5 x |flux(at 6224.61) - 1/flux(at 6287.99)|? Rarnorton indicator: 99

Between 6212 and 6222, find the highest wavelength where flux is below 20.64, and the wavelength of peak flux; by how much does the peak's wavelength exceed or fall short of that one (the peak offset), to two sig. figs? -8.6 Angstrom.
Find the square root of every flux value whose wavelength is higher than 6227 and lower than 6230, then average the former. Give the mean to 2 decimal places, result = 4.48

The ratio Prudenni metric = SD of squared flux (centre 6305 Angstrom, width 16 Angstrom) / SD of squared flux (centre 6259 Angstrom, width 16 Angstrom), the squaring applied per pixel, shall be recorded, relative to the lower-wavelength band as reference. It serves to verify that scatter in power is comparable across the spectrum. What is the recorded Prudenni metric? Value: 1.4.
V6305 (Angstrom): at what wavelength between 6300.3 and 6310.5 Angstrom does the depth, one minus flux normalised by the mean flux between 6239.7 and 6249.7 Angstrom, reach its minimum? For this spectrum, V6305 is 6305.39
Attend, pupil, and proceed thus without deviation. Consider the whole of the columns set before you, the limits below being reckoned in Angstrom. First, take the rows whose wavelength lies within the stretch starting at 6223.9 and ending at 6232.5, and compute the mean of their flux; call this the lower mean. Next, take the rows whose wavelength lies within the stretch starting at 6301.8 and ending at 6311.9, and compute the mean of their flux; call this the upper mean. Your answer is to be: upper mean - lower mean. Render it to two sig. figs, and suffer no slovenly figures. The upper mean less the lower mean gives 1.0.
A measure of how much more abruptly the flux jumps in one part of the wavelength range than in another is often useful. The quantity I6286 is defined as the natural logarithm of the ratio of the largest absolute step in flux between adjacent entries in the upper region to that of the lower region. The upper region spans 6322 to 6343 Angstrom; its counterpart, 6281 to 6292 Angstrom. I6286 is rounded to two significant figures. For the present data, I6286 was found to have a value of 1.1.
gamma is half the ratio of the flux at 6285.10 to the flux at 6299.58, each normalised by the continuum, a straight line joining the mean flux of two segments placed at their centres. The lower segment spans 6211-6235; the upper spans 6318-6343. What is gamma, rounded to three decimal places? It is 0.495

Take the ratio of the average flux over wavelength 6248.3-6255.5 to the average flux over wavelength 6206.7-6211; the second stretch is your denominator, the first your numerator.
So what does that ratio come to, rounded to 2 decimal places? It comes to 0.96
